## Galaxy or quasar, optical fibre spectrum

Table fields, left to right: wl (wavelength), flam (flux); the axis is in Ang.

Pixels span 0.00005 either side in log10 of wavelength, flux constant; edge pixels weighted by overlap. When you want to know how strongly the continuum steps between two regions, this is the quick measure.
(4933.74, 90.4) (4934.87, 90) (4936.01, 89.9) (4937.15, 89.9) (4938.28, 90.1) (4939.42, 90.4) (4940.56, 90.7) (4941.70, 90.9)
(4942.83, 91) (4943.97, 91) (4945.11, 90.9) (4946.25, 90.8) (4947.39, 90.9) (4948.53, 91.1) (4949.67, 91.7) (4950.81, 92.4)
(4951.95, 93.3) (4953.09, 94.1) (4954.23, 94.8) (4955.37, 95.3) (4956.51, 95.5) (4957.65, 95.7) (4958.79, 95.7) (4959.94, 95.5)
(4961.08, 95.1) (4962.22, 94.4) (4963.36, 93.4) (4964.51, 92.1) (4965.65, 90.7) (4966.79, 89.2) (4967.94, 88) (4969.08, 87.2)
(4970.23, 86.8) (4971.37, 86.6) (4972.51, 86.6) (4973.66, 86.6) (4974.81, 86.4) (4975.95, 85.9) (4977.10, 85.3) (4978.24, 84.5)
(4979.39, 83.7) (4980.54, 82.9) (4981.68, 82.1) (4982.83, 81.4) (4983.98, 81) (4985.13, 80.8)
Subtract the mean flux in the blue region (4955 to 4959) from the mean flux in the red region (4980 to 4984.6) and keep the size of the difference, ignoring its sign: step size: 14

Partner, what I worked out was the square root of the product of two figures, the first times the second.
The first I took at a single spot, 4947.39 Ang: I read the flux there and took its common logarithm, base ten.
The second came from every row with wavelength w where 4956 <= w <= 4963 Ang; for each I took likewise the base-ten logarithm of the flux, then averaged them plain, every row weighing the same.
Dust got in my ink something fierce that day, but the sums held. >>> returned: 1.97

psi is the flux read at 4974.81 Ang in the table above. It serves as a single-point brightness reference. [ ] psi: 86.4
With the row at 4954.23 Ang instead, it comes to 94.8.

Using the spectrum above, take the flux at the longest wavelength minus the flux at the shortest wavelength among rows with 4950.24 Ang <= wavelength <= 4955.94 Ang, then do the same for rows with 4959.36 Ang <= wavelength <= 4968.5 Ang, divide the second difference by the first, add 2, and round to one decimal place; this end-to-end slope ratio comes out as -0.6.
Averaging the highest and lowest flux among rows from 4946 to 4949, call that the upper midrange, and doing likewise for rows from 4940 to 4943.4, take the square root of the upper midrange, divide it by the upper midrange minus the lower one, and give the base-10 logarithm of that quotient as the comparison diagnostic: 2.0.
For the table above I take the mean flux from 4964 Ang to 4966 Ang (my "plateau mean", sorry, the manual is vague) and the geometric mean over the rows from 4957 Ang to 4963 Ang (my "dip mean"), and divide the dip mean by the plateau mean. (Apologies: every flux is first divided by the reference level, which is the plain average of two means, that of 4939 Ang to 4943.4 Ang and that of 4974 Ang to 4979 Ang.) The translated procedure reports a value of 1.04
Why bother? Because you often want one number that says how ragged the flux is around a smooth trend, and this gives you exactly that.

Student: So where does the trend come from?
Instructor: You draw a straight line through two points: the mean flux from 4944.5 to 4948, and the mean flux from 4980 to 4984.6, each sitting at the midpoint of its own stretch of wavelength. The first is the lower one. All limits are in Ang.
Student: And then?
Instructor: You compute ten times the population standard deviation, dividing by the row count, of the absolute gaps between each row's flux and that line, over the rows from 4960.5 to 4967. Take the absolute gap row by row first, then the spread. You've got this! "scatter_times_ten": 16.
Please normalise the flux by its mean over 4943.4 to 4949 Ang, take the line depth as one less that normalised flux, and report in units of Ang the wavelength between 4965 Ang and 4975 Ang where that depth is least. 4965.65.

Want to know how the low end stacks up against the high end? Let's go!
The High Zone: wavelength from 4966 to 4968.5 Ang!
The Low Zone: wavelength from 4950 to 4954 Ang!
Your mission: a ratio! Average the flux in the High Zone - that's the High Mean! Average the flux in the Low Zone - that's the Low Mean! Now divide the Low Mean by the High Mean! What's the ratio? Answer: 1.05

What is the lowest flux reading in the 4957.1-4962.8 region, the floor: 94.4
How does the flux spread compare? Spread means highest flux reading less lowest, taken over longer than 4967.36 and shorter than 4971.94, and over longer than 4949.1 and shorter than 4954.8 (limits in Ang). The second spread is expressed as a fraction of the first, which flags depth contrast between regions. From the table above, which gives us 2.2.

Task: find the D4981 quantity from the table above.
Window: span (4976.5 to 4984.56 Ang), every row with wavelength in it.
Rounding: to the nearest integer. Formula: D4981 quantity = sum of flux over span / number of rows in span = 83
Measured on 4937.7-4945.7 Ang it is 91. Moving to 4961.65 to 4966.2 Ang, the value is 93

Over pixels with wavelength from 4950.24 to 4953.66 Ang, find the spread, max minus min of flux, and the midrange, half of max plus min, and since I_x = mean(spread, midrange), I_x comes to 47.5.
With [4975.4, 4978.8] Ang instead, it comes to 43.3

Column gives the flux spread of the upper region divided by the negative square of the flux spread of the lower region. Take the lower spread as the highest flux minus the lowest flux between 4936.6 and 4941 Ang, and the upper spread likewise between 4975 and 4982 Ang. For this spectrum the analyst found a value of -5.9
